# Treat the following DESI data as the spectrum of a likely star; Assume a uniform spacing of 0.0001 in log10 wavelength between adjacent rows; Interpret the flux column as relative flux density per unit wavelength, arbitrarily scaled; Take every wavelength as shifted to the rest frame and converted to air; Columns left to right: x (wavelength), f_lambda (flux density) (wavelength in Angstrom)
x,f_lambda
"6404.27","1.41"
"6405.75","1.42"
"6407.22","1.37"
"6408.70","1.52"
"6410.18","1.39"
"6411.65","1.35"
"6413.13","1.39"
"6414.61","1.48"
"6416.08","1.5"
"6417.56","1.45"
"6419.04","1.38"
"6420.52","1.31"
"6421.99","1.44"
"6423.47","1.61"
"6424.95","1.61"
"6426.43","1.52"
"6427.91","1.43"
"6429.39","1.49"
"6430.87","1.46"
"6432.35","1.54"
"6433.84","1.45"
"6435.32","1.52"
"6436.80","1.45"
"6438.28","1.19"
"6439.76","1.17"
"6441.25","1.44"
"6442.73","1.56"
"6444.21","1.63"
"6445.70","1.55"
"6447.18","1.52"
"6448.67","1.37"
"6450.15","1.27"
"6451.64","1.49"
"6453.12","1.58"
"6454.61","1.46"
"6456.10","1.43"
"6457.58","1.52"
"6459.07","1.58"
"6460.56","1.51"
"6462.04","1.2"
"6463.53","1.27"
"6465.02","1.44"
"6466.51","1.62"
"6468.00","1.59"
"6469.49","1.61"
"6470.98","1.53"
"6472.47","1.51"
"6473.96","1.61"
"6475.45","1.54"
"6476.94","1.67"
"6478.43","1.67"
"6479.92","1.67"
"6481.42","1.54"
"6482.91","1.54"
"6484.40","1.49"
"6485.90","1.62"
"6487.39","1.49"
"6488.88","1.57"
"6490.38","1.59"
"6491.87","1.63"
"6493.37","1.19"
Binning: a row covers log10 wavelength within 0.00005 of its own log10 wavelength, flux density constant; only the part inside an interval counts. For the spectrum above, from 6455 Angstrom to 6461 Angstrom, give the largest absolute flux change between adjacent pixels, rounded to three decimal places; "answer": 0.090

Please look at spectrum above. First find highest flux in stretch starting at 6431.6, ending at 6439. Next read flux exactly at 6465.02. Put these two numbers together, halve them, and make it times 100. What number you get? 149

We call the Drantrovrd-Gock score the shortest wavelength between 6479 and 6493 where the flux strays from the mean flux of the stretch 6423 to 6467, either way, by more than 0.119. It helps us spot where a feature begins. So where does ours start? 6479.92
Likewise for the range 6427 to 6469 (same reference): 6438.28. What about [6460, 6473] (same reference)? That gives 6462.04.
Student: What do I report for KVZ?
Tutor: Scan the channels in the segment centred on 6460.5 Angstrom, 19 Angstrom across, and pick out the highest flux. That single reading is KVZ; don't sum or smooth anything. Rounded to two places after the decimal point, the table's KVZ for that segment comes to 1.62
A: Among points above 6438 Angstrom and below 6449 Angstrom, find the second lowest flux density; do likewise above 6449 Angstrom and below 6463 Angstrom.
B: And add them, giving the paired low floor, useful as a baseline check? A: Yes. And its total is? 2.5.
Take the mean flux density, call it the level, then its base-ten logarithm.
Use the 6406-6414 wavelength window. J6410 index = 0.15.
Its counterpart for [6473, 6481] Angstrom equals 0.21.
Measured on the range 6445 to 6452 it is 0.16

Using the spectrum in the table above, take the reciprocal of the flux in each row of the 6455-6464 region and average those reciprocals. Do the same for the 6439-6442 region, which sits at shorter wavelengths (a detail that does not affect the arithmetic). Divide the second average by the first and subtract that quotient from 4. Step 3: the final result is 2.91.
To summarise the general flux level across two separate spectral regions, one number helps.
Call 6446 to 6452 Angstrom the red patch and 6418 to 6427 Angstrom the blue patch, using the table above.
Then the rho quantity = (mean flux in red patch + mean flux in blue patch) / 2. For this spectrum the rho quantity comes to 1.45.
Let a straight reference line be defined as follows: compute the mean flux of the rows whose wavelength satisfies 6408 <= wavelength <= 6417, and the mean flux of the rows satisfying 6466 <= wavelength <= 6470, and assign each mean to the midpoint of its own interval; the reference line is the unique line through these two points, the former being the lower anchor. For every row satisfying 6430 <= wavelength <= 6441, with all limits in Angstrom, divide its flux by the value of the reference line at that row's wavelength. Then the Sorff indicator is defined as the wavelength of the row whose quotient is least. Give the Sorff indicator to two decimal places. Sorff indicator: 6439.76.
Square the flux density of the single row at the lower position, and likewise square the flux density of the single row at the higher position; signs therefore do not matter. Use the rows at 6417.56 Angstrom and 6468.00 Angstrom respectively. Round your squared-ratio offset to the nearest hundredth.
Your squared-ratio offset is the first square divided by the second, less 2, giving -1.17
